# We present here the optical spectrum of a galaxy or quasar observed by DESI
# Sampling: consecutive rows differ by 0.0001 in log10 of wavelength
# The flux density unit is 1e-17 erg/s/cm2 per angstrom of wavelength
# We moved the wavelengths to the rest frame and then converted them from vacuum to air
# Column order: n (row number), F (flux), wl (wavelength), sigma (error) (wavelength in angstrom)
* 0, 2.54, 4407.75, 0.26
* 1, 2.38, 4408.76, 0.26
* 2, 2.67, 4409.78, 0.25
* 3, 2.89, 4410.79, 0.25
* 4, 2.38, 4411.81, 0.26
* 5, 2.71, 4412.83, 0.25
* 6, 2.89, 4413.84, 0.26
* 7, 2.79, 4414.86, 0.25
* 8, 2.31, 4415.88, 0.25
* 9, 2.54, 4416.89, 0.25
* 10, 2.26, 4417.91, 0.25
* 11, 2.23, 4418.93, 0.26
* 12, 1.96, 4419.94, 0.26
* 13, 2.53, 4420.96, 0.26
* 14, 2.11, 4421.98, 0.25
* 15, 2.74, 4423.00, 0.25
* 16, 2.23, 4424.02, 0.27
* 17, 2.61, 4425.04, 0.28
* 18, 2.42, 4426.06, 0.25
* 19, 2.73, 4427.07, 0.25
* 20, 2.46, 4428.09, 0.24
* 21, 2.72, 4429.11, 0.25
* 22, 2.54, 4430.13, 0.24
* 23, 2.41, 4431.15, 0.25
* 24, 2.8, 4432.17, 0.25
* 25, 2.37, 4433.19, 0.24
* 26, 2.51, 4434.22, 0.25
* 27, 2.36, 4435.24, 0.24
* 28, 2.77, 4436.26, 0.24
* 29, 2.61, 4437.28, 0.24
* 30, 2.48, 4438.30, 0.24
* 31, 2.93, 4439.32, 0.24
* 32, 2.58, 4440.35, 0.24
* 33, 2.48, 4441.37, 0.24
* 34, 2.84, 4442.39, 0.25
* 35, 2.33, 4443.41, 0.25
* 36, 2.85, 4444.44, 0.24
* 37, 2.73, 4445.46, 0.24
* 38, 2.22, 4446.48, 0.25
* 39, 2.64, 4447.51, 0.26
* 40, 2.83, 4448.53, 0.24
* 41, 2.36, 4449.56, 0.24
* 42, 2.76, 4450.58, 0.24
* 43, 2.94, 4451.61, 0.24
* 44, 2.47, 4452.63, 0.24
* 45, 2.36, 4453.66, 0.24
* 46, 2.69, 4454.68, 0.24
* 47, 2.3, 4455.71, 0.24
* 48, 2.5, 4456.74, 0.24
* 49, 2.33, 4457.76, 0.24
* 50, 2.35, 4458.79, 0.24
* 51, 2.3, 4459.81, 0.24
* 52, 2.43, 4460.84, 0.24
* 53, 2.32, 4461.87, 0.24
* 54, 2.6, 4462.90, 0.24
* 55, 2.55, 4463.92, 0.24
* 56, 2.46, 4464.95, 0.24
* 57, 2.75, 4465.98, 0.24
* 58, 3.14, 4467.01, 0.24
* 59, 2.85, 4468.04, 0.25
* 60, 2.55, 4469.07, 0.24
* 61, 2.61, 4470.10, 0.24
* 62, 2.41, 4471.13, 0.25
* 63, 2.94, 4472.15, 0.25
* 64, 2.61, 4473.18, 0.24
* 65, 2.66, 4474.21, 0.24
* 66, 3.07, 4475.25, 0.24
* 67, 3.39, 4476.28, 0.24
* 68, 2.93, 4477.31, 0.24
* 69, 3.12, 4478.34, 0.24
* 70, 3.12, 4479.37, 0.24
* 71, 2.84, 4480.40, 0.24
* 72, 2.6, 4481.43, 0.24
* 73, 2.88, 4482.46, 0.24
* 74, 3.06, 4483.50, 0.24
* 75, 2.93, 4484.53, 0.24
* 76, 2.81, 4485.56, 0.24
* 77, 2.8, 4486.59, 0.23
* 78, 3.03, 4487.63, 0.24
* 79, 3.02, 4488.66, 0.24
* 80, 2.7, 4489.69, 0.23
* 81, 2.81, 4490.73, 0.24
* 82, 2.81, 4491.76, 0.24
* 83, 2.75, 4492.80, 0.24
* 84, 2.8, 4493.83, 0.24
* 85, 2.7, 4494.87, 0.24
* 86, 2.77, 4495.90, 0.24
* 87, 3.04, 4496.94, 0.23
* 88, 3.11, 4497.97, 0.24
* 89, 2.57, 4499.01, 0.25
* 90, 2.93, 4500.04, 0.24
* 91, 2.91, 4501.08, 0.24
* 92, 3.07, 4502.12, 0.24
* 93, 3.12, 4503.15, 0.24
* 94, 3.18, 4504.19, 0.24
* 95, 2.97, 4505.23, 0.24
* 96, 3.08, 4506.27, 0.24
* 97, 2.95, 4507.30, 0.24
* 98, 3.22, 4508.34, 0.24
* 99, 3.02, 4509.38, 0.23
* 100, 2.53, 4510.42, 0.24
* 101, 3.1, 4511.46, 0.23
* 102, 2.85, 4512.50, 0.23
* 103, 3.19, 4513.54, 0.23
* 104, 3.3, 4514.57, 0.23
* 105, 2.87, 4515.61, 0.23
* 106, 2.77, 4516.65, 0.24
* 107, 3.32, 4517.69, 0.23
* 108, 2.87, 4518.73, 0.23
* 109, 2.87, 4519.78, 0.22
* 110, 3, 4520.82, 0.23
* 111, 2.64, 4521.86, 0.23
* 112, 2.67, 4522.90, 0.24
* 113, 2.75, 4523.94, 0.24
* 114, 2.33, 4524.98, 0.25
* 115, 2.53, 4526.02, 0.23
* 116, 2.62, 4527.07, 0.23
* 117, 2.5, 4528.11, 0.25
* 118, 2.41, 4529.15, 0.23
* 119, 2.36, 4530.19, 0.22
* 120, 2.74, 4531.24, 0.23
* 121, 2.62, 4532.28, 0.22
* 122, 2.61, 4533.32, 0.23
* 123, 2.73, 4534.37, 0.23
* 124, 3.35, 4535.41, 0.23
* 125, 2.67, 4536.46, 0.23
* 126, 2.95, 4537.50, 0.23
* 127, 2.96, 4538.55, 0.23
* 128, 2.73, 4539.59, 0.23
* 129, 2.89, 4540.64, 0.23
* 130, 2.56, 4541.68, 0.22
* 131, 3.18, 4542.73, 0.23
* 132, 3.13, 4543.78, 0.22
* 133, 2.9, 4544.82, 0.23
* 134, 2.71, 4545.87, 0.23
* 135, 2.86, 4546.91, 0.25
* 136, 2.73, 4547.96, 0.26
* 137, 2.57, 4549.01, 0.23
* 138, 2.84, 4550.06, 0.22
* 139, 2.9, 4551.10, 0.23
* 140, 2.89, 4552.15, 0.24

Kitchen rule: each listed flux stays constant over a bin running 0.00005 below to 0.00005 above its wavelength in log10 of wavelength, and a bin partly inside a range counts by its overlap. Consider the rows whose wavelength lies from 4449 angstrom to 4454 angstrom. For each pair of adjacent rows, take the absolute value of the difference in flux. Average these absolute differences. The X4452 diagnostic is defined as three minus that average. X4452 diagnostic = 2.71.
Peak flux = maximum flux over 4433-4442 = 2.93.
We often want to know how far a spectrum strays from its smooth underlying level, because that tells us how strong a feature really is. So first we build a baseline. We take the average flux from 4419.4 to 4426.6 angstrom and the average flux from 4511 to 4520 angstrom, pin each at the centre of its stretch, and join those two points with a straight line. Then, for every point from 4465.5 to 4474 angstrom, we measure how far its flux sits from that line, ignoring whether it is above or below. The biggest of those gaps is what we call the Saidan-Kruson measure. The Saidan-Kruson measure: 0.46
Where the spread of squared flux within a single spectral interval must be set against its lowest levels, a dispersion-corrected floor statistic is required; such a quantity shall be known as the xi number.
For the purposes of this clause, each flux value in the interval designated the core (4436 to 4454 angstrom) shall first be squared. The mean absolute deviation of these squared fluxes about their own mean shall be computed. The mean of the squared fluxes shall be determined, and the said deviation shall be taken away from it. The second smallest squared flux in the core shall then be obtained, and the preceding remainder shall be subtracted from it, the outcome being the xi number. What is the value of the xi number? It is -0.50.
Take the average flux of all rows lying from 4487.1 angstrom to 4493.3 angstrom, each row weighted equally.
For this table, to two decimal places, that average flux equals 2.85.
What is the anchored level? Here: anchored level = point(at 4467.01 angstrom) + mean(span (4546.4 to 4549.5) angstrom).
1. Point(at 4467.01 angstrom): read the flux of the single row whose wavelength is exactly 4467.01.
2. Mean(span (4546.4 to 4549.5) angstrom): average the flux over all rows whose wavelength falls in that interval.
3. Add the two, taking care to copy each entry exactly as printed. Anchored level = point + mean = 5.9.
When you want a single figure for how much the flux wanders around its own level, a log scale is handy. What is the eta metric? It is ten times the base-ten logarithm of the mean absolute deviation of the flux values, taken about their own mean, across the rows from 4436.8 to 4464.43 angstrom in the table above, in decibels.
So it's -7.4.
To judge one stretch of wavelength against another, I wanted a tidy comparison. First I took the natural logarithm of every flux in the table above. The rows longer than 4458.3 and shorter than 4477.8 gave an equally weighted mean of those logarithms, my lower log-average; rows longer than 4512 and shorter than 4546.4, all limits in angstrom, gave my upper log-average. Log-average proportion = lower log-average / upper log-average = 0.95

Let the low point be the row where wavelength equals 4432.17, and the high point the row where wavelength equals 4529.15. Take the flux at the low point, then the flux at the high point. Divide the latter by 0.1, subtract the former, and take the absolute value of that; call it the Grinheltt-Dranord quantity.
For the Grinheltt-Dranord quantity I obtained 21.3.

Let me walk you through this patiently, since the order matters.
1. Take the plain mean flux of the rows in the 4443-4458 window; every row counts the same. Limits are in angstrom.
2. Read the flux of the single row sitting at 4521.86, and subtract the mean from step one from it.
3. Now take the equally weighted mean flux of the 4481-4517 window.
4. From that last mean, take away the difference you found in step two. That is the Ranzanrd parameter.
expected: 2.8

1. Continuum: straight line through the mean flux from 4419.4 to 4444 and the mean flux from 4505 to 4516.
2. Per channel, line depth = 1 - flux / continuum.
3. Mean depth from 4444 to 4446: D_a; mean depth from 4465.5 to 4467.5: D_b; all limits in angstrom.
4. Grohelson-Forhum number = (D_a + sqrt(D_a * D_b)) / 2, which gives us 0.00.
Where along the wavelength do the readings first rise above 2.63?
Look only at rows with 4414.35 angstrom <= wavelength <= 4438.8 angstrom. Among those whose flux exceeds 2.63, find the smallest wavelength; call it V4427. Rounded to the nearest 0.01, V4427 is 4414.86 angstrom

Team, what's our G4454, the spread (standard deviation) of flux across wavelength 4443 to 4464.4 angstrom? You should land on 0.21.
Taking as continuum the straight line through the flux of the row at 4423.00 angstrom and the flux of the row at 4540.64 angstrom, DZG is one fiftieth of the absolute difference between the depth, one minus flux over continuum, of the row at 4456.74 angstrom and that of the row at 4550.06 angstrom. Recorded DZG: 0.0016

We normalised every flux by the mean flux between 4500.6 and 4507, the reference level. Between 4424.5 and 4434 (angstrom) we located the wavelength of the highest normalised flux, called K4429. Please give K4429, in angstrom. 4432.17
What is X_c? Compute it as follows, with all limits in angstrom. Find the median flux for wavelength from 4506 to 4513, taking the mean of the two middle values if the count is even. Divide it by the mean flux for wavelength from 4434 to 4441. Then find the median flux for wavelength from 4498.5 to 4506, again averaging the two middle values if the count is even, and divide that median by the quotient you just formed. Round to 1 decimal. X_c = 2.6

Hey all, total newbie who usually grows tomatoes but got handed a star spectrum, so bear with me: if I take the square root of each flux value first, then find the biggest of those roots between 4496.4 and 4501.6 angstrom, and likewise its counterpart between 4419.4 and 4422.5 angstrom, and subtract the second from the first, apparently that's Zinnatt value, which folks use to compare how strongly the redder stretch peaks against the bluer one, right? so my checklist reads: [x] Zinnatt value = 0.17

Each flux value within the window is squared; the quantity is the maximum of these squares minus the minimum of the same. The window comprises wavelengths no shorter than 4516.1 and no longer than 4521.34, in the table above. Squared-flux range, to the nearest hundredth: 3.35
